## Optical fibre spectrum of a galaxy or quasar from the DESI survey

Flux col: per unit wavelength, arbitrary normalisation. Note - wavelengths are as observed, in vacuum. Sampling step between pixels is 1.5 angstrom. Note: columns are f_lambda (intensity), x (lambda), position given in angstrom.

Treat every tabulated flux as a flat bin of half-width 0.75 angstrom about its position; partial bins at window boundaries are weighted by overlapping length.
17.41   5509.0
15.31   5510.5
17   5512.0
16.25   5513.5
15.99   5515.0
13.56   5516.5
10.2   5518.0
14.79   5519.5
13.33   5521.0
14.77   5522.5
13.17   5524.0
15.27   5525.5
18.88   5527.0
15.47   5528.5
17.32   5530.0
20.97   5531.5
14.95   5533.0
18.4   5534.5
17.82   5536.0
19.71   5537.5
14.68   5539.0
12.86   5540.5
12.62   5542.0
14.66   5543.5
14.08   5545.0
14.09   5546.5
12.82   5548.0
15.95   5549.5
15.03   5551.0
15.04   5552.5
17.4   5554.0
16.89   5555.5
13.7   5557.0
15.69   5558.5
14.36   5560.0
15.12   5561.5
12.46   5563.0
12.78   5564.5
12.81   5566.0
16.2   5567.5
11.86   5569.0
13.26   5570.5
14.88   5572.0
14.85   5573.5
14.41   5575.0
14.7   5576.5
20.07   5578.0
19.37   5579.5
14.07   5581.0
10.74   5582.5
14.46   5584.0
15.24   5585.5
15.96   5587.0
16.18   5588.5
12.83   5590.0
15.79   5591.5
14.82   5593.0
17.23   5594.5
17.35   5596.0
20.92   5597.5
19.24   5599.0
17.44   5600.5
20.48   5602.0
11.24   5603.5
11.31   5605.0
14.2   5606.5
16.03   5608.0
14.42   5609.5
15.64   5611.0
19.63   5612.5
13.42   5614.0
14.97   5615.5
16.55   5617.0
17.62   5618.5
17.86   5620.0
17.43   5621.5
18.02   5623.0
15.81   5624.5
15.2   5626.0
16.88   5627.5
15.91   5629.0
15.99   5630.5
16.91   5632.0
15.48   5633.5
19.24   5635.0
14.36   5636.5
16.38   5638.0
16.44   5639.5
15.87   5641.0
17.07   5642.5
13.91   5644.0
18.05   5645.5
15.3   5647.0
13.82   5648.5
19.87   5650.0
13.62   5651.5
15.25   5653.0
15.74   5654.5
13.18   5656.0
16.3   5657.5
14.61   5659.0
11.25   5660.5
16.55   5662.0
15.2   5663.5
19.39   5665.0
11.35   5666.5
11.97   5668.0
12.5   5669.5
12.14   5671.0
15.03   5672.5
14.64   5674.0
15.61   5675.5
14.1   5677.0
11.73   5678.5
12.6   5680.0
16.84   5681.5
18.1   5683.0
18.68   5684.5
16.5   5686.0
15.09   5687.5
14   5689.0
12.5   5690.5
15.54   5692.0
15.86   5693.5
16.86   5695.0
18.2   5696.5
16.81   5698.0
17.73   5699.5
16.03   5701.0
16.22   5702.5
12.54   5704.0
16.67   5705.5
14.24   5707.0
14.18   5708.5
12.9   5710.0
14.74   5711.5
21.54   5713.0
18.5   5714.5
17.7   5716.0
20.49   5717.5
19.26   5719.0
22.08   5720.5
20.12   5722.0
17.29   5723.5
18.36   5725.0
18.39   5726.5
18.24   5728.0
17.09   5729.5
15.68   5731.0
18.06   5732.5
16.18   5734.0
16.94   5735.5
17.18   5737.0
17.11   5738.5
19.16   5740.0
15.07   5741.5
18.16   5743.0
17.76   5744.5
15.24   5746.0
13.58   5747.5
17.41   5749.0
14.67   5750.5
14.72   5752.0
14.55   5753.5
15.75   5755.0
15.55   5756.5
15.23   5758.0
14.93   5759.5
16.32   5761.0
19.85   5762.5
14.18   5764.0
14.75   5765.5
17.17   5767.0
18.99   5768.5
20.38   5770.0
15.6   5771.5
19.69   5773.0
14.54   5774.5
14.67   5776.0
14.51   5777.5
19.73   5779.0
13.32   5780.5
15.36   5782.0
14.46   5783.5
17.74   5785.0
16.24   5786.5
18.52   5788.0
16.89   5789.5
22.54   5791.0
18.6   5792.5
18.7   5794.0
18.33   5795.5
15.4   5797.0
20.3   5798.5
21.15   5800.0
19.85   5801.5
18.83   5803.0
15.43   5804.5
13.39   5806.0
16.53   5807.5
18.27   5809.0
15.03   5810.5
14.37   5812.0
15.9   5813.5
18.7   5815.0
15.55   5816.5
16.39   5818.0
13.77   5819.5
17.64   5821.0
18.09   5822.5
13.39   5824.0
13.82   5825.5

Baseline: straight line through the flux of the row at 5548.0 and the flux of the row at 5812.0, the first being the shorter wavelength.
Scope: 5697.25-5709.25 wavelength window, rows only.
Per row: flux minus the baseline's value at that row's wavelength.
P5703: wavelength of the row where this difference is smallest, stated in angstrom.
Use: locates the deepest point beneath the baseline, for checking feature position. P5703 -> 5704.0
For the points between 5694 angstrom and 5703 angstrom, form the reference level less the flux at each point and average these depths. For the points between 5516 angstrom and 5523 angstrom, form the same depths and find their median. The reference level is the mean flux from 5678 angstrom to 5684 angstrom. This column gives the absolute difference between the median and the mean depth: 3.4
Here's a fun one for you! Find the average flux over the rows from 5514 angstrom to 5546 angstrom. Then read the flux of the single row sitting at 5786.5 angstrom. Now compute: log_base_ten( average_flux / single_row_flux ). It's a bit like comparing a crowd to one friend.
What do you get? -0.023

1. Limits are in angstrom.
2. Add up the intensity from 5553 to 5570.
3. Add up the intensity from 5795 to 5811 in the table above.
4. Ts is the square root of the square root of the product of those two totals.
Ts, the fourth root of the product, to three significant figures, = 13.2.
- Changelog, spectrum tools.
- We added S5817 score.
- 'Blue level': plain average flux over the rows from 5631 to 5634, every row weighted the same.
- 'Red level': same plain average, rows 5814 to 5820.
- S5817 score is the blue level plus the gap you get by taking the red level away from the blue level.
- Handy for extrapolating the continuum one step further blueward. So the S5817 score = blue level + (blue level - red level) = 16.3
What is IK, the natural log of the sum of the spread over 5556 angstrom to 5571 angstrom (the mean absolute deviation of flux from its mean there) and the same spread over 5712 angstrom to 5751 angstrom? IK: 1.00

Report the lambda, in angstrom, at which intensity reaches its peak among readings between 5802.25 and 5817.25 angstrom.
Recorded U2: 5803.0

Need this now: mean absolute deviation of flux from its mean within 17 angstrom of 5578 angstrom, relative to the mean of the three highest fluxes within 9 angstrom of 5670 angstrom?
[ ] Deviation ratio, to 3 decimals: 0.092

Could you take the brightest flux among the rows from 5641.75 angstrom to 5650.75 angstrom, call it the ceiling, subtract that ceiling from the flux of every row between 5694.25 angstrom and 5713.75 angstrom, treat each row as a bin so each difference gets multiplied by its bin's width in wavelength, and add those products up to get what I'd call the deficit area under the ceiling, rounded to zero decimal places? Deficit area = -74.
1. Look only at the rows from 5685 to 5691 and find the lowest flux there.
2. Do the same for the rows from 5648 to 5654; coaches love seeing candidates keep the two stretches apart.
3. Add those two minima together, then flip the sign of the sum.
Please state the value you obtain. -26.1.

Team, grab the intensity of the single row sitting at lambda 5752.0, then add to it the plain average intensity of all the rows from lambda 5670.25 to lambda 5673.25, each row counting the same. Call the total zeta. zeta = 28.3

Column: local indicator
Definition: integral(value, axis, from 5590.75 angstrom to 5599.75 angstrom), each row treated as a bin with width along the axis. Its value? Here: 158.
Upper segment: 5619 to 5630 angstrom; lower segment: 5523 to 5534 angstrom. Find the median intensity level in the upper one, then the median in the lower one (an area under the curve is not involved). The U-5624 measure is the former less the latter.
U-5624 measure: 1.4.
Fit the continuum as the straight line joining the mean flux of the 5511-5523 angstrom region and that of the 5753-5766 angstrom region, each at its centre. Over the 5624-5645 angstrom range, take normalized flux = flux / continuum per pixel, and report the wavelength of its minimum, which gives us 5644.0 angstrom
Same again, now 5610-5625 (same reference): 5614.0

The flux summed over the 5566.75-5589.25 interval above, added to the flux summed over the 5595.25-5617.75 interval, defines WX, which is 469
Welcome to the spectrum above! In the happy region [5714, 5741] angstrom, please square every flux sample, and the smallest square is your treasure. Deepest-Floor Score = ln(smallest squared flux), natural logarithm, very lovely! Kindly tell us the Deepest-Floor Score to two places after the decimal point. 5.50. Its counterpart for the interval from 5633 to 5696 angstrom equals 4.84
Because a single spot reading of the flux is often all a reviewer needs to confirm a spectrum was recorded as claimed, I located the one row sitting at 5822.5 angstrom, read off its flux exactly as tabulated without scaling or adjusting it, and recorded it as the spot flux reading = 18.09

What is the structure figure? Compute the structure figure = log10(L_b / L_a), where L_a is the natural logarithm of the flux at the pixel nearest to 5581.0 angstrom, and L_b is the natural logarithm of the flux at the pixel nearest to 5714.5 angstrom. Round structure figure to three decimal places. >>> 0.043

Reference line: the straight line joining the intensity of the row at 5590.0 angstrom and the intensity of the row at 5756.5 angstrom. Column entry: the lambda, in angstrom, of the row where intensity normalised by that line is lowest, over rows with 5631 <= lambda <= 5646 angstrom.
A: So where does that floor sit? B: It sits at 5644.0 angstrom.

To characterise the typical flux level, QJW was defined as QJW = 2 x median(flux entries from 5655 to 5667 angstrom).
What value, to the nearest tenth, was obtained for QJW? 29.8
